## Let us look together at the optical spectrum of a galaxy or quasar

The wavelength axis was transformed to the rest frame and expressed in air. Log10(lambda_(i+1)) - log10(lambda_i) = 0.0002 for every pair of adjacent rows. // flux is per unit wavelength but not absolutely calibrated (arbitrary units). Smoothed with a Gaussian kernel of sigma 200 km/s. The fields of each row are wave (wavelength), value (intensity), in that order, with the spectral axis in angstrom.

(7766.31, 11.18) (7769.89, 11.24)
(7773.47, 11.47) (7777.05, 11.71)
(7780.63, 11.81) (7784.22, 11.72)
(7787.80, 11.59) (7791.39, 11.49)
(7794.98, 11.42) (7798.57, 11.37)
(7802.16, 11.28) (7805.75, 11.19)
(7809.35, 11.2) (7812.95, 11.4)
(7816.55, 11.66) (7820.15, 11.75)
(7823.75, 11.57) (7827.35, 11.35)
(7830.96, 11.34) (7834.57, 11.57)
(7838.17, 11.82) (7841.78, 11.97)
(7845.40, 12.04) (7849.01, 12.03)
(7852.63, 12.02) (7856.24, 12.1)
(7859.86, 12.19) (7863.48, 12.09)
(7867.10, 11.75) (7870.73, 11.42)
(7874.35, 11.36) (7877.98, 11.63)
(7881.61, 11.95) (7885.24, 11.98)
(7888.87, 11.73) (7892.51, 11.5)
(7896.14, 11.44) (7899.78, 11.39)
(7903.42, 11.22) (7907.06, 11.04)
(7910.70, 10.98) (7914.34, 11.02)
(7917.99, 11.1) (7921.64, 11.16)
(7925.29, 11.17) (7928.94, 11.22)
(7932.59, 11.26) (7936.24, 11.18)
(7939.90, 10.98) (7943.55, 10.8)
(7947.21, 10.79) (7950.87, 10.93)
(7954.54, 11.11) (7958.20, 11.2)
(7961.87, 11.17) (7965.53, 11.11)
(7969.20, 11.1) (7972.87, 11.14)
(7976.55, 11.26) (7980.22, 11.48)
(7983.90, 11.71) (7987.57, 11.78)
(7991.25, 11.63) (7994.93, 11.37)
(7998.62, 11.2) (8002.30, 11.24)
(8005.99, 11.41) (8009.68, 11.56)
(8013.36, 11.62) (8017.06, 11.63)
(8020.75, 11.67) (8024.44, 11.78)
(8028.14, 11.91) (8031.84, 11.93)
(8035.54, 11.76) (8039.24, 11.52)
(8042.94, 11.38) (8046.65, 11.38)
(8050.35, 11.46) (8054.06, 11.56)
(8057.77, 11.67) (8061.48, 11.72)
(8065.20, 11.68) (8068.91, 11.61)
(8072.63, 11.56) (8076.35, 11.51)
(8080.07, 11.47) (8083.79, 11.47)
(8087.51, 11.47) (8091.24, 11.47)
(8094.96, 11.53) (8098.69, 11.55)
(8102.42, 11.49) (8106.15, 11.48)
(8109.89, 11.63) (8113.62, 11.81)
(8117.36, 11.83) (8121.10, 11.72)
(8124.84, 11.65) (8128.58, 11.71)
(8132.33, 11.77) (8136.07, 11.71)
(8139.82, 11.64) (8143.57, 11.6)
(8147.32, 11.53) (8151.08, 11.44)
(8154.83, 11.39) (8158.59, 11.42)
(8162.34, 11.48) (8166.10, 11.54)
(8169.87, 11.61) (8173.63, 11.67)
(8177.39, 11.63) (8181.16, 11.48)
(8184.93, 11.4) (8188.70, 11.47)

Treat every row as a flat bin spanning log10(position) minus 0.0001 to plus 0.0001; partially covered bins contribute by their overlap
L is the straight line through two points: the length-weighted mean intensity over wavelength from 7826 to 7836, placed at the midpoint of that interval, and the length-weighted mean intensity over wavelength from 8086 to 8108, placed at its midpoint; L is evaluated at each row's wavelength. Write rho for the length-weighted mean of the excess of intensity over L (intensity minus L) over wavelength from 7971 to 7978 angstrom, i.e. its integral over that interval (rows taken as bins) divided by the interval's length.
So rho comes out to -0.3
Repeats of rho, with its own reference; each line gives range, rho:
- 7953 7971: -0.3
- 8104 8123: 0.2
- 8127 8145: 0.2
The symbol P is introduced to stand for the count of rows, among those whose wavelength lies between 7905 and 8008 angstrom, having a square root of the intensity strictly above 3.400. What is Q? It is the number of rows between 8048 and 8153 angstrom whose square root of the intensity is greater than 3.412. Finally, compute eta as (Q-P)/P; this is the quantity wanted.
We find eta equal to 2.3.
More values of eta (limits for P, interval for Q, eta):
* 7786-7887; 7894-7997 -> -0.9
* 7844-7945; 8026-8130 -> 0.0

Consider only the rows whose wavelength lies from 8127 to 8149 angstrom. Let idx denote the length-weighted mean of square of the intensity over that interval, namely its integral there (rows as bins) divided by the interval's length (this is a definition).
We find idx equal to 136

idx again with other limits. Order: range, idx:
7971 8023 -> 132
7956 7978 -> 125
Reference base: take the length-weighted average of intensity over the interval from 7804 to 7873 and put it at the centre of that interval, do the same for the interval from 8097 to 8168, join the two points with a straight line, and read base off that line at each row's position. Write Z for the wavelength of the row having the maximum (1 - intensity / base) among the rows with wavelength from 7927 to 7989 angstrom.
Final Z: 7947.21 angstrom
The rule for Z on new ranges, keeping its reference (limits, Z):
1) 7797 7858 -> 7805.75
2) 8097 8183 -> 8154.83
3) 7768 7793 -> 7769.89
